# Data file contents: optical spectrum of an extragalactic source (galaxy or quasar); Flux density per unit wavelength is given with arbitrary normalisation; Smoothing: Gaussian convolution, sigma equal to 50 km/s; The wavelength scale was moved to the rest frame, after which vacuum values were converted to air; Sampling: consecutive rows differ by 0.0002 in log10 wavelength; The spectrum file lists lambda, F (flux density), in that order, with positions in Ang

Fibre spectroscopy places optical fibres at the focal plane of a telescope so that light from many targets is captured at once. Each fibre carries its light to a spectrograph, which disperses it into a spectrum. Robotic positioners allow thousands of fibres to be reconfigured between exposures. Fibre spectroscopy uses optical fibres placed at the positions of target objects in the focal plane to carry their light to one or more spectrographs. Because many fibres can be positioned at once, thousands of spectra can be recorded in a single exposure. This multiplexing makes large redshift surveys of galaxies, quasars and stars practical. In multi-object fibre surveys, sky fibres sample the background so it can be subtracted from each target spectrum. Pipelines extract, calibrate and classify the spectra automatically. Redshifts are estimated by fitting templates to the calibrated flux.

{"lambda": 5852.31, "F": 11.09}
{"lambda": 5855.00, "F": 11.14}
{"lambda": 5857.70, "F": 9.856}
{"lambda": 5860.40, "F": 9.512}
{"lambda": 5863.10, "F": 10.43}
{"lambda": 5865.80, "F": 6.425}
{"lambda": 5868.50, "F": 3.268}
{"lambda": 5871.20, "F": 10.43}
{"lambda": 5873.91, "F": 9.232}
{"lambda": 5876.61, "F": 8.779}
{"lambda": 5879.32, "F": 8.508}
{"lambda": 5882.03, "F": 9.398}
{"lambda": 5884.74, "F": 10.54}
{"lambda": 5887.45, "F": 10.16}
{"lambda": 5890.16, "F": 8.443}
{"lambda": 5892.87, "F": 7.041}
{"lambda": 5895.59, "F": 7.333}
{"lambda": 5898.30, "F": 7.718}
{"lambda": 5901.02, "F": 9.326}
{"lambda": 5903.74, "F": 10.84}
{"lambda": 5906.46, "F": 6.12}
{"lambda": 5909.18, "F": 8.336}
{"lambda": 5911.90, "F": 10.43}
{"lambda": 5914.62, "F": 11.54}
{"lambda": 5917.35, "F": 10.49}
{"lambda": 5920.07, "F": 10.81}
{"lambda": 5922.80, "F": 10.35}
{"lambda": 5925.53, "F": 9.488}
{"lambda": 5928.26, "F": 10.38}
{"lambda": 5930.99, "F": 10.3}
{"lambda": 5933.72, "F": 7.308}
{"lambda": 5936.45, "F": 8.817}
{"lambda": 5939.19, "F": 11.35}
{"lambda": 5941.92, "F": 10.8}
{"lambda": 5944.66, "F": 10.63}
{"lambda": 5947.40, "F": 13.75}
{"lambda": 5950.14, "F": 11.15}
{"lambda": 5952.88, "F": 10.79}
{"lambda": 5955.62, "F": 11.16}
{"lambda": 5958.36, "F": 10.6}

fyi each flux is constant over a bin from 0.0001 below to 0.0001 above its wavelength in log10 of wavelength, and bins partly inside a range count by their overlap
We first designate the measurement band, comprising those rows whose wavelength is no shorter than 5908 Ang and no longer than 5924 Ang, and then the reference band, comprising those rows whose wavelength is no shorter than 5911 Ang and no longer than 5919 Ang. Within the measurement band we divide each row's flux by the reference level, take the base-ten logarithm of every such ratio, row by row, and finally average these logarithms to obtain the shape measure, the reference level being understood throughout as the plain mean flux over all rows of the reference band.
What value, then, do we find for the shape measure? -0.022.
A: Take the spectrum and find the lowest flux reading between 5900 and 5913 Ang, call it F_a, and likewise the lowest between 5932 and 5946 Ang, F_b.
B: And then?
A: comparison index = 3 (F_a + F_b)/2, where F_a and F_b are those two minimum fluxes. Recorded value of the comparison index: 20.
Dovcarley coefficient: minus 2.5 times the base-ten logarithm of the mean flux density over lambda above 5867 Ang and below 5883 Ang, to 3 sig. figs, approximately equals -2.29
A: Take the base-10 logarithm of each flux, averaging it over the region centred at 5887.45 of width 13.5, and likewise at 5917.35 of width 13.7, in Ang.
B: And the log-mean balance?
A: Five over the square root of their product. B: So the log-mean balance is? 5.04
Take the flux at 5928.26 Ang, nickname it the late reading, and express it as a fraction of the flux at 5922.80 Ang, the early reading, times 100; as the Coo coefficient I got 100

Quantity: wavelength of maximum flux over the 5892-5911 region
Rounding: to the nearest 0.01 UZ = 5903.74 Ang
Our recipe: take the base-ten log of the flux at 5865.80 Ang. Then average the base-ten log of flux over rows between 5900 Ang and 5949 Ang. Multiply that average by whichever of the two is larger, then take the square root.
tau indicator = 1.00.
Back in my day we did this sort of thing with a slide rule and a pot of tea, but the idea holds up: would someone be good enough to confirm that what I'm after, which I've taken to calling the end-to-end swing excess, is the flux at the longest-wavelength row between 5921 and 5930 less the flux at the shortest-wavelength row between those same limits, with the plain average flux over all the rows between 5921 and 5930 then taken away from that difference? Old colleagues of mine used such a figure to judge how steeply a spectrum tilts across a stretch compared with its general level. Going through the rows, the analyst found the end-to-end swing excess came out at -10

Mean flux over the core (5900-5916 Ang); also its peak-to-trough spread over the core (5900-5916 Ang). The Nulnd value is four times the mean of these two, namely 30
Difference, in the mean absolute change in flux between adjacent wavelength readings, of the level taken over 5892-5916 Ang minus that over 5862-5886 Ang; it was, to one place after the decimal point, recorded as -0.5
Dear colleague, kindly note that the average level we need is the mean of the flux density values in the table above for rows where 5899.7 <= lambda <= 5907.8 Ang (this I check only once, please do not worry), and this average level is 8.8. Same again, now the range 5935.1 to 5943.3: 10.3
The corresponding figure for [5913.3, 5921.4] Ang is 10.9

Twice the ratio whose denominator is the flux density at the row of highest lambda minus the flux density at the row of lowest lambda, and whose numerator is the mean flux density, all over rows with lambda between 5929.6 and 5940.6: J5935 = 18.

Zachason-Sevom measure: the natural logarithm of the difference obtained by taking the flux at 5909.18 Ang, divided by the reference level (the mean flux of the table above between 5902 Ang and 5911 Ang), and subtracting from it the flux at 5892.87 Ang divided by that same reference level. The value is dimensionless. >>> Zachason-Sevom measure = -1.9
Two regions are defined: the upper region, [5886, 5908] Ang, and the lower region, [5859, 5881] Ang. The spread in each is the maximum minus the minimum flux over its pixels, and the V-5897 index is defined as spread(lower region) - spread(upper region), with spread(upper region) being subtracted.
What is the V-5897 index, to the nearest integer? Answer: 2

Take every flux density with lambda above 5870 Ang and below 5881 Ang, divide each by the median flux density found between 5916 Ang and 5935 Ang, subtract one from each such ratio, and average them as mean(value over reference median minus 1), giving -0.11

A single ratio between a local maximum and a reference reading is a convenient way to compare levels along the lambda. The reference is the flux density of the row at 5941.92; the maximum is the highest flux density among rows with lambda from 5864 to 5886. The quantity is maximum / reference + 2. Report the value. 2.98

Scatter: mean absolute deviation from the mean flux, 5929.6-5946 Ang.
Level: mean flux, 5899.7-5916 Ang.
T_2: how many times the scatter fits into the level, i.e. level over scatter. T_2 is 7.84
